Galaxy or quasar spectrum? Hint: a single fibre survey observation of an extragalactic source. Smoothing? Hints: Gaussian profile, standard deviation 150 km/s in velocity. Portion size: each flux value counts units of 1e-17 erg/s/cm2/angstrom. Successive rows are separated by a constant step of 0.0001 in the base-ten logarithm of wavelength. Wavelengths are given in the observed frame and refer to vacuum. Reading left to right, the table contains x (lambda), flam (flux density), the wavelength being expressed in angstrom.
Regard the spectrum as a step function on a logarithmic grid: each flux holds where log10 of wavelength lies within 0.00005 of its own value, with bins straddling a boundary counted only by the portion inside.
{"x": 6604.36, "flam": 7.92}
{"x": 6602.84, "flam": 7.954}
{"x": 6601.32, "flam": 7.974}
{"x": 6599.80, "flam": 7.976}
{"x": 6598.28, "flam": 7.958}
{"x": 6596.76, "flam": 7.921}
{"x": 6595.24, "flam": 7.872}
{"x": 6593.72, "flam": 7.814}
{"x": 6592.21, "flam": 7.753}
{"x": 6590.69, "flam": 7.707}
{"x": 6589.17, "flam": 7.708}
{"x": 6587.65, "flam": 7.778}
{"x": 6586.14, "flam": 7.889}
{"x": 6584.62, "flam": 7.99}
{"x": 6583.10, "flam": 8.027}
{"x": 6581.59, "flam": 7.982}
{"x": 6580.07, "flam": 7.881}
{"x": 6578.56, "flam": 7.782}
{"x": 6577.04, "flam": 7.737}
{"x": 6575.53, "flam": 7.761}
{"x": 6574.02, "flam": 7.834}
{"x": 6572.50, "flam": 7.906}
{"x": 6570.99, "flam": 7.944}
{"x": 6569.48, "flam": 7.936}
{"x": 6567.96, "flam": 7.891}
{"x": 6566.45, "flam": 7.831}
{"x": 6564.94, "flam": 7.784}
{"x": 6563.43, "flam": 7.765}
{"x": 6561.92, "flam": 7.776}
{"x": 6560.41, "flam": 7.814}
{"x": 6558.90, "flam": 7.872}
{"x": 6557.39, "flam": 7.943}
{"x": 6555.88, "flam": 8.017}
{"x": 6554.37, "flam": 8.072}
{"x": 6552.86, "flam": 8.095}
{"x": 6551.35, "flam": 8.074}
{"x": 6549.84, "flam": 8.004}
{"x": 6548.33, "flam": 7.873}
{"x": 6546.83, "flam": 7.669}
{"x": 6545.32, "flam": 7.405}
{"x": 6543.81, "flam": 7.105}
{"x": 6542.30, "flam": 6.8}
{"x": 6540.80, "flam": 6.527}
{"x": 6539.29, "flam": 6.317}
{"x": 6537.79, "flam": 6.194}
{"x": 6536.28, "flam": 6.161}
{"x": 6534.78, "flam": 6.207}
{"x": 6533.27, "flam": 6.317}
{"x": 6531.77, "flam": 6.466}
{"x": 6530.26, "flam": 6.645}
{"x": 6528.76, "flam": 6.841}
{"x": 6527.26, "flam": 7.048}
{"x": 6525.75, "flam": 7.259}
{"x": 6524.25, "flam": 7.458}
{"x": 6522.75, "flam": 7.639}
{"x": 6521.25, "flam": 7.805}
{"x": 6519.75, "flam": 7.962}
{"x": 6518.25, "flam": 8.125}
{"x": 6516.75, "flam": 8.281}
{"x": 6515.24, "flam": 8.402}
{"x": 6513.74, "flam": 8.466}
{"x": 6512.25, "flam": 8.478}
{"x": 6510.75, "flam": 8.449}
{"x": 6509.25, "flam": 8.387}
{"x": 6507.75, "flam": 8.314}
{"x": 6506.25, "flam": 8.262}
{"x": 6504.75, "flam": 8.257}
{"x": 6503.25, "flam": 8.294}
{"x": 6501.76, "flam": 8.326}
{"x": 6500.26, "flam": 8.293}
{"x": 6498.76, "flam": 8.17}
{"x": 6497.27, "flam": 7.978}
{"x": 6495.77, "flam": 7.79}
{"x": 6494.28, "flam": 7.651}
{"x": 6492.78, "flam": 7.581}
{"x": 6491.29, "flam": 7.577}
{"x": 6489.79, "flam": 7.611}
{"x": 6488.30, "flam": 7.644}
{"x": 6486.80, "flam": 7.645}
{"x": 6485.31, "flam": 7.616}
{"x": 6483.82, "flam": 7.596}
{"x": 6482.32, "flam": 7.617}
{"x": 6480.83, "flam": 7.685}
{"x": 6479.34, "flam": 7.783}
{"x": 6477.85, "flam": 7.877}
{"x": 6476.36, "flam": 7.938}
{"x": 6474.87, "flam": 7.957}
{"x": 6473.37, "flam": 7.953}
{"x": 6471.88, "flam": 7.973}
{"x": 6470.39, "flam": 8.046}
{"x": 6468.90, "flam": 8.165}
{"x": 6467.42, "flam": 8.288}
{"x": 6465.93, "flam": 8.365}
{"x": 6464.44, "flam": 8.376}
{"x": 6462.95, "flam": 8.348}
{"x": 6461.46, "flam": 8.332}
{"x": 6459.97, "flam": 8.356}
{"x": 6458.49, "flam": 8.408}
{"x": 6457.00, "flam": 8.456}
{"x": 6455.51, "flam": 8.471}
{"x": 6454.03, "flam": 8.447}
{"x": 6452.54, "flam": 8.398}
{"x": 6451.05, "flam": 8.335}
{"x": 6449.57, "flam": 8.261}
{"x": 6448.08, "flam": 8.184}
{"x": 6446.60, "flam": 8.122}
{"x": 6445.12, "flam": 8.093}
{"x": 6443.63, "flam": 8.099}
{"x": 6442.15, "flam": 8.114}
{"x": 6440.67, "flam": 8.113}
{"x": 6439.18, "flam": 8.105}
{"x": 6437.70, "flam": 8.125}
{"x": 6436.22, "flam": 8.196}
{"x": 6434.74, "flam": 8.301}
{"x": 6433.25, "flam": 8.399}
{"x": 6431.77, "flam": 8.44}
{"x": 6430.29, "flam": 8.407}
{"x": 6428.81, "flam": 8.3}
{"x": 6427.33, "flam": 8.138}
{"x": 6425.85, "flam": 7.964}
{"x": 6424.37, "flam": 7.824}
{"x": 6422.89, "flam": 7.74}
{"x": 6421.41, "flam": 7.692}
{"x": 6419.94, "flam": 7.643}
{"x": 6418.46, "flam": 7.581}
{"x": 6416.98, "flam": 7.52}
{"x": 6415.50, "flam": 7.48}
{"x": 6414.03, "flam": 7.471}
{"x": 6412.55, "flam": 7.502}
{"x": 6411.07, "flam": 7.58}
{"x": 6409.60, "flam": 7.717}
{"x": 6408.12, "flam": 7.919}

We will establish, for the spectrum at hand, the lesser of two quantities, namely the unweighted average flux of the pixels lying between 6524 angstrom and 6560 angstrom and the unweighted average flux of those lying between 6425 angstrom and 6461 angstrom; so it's 7.2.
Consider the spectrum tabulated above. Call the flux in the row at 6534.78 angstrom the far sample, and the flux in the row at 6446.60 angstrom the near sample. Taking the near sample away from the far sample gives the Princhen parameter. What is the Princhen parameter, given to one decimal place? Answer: -1.9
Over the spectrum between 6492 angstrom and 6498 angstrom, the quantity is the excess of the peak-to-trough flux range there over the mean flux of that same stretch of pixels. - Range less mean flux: -7.35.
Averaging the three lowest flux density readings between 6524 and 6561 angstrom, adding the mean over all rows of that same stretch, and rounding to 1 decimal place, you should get 13.4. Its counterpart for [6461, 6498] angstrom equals 15.5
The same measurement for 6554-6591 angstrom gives 15.6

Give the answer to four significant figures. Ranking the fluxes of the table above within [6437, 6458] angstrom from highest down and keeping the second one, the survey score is 8.456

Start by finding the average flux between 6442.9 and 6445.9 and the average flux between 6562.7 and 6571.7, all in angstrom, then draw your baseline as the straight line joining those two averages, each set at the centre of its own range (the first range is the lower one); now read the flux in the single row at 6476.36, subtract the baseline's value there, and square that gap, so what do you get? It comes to 0.01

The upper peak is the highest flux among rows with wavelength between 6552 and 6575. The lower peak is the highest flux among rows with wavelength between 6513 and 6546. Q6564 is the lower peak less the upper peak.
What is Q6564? 0.371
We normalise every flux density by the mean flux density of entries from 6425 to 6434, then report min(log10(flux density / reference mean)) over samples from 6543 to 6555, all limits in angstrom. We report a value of -0.066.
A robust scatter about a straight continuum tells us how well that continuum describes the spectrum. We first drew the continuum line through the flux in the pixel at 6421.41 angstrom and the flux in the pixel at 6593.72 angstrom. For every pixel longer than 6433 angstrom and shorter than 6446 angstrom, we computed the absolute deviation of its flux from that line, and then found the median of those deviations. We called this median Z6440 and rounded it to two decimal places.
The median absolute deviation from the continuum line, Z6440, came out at 0.41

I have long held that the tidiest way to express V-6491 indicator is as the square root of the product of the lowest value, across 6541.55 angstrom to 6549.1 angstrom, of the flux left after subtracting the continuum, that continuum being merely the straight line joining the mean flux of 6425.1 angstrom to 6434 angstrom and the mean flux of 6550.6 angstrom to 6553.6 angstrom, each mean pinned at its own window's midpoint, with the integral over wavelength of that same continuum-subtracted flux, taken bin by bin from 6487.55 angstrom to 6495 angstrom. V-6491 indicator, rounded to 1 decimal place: 2.3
